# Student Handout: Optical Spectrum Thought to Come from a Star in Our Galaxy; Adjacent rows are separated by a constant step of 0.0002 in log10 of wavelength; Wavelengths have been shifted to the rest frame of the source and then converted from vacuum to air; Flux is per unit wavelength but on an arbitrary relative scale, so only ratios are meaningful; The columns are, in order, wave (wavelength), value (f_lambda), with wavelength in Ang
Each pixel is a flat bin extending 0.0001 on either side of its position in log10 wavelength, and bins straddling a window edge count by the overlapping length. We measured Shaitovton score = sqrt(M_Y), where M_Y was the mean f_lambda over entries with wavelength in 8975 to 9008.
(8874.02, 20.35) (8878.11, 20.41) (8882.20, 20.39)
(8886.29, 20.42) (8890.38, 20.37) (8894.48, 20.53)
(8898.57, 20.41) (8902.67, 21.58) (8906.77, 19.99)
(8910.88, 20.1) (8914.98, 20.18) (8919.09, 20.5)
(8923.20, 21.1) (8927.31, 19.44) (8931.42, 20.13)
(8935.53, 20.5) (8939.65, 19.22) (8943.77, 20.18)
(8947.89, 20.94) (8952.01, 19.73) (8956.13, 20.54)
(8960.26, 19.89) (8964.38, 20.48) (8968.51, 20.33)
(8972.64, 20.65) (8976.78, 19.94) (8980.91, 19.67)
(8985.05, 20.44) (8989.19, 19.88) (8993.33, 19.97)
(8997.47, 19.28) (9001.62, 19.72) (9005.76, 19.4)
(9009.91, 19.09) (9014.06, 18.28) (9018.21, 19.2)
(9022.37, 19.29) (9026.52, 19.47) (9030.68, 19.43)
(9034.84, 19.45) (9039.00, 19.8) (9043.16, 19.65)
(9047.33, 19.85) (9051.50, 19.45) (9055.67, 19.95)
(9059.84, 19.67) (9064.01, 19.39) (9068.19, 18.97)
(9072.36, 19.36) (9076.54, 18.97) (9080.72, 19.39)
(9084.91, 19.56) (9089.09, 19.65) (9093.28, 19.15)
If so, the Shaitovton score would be 4.45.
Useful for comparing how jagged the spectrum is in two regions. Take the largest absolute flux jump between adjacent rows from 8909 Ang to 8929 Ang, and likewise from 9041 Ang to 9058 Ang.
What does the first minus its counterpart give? 1.16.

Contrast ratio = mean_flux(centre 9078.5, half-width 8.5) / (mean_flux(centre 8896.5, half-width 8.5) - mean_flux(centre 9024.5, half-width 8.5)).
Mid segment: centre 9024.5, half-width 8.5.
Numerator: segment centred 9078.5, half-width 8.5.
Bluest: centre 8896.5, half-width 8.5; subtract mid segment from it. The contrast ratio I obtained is 14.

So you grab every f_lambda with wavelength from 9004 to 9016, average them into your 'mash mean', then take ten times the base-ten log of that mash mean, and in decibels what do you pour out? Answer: 12.8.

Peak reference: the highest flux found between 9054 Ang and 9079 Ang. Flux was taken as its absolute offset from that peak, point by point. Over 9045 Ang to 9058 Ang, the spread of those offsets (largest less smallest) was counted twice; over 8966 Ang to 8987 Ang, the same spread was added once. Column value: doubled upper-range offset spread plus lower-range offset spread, 1.7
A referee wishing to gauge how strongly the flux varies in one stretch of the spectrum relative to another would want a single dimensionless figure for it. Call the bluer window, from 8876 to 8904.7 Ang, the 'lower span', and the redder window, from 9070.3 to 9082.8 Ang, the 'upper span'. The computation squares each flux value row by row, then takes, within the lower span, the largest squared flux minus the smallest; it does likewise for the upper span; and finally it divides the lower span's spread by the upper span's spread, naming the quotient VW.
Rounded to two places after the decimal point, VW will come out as 3.15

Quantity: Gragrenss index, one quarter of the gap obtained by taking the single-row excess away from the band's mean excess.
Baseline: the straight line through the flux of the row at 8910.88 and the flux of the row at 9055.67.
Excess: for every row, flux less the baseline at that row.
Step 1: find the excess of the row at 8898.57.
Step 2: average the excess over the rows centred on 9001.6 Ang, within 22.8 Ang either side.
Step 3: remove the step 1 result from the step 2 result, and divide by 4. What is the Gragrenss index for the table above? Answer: -0.21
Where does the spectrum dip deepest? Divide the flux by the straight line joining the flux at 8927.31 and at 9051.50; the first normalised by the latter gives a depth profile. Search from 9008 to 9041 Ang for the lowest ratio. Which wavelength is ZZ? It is 9014.06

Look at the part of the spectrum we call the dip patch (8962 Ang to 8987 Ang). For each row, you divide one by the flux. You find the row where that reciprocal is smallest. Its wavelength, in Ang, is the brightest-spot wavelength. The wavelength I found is 8972.64 Ang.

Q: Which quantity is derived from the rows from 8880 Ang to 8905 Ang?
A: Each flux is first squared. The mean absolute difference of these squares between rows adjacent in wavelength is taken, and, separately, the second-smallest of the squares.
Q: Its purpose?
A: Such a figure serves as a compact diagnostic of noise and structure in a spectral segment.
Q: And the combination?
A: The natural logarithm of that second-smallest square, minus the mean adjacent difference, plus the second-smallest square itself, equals 409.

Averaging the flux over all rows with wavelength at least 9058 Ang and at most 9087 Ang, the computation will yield 19.3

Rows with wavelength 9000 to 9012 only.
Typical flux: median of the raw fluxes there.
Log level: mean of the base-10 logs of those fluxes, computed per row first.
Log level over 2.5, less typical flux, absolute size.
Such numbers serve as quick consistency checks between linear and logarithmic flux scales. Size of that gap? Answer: 18.9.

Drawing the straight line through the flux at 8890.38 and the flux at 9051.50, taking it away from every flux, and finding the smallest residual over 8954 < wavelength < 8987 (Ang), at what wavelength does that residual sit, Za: 8980.91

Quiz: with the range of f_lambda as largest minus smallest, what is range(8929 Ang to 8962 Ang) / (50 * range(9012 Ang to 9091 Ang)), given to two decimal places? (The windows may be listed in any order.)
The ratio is 0.02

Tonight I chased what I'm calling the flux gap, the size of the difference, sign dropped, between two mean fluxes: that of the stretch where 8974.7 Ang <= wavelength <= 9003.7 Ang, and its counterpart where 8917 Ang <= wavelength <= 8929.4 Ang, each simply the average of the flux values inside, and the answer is 0.50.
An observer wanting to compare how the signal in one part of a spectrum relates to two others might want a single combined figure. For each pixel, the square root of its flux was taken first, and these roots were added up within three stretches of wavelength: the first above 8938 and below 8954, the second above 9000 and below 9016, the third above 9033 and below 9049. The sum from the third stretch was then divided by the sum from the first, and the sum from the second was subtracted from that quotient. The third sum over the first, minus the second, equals -16.5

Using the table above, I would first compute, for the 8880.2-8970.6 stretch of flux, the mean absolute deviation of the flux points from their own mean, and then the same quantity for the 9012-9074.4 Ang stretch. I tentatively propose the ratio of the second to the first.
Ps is 0.73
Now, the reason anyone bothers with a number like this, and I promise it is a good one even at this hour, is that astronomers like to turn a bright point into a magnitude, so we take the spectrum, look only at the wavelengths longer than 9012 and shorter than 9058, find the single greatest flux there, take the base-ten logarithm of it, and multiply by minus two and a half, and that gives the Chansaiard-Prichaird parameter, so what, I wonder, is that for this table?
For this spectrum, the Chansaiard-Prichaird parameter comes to -3.25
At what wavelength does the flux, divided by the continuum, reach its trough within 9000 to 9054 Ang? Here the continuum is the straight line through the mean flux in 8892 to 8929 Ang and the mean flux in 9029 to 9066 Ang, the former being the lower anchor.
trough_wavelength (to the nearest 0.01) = 9014.06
